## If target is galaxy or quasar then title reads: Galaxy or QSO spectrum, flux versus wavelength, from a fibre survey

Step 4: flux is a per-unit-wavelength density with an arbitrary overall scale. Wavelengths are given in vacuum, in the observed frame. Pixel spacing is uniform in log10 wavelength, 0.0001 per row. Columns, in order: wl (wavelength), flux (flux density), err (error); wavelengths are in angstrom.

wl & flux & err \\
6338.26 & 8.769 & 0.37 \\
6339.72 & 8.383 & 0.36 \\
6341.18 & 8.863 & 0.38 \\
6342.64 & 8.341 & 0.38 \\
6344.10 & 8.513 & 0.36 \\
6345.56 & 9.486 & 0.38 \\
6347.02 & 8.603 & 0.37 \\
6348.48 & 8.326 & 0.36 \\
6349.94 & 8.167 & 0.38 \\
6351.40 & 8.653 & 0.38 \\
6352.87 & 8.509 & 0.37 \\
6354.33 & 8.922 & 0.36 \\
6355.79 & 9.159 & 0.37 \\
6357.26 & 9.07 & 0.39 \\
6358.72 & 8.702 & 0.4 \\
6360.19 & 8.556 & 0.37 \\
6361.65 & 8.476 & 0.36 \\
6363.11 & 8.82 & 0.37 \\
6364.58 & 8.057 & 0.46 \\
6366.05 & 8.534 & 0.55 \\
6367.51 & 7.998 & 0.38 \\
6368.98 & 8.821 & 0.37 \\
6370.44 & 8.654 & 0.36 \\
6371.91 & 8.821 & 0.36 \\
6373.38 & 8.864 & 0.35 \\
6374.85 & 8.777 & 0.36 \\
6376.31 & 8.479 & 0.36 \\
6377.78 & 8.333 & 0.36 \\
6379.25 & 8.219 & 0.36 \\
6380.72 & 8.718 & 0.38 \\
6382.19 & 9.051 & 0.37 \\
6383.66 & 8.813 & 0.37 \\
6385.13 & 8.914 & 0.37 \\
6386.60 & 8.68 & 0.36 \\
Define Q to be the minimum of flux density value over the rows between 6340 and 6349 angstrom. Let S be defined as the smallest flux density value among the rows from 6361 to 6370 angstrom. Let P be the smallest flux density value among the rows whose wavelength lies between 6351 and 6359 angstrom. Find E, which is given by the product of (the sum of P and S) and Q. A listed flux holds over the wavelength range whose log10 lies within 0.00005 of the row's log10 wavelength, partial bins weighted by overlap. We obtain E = 137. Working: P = 8.509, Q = 8.326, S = 7.998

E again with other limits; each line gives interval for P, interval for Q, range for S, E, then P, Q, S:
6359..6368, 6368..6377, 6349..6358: 137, 7.998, 8.479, 8.167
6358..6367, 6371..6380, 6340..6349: 135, 8.057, 8.219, 8.326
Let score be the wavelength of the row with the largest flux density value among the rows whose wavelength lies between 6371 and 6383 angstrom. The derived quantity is 6382.19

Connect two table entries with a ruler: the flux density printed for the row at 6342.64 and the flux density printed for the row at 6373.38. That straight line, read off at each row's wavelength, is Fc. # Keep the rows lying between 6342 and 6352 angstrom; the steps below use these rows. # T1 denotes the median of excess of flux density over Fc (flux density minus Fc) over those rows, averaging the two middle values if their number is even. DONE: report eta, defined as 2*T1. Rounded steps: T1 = 0.15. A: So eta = 0.29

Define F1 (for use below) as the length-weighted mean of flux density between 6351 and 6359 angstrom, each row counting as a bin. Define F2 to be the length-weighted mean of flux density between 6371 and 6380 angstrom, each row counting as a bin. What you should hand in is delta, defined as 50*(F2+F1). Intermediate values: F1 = 8.85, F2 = 8.58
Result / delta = 871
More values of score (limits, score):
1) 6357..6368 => 6357.26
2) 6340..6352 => 6345.56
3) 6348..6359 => 6355.79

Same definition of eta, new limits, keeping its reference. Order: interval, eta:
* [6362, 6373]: -0.32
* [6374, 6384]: -0.54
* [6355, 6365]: 0.17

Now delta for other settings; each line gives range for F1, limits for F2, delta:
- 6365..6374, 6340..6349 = 864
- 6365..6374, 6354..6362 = 871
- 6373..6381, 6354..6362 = 868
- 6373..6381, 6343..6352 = 858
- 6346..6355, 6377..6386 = 862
